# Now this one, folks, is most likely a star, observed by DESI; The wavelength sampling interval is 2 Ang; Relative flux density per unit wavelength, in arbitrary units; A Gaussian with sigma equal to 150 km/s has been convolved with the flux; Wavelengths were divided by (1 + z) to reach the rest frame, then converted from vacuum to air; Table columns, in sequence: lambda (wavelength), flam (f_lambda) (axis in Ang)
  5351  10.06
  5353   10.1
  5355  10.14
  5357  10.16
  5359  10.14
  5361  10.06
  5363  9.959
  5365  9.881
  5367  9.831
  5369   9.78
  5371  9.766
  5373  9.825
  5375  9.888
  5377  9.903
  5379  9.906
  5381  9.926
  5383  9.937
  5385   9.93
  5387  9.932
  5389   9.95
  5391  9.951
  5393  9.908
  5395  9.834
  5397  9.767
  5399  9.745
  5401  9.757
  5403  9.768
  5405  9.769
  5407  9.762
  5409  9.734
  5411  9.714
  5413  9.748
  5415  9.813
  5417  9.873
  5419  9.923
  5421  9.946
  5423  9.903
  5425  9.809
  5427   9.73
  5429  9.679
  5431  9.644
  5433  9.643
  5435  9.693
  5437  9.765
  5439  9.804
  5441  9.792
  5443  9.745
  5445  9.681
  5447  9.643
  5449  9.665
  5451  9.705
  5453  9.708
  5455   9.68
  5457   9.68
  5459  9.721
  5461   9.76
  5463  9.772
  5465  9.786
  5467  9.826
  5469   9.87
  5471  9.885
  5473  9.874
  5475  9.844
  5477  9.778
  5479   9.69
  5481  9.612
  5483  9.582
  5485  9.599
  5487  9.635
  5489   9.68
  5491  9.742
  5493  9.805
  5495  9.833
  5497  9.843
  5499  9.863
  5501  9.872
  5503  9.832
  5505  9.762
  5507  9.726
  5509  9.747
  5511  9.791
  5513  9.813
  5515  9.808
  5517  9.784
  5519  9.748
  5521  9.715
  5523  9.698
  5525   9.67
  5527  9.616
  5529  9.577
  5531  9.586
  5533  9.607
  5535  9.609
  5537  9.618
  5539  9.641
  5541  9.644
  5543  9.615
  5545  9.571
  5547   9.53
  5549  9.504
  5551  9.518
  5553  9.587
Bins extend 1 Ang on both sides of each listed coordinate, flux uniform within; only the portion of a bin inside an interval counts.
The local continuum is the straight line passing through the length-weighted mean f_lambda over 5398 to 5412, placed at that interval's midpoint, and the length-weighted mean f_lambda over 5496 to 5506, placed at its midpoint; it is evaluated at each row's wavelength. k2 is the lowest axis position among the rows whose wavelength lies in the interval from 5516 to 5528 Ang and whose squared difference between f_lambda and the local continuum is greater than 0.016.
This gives 5521 Ang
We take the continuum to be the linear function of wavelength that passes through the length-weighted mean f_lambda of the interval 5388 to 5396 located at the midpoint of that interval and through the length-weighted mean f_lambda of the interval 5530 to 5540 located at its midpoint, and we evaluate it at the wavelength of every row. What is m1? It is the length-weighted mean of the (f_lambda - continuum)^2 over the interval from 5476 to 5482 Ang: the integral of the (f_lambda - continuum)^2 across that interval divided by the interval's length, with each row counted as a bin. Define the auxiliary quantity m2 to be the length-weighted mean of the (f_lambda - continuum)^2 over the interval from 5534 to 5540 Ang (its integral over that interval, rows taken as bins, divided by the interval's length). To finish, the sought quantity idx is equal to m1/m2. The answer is 10.9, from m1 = 0.005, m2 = 0.000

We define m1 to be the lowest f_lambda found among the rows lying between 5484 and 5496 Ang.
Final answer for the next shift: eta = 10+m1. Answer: 19.6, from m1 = 9.599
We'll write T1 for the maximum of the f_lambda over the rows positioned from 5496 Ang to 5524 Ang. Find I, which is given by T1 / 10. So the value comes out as 0.987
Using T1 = 9.872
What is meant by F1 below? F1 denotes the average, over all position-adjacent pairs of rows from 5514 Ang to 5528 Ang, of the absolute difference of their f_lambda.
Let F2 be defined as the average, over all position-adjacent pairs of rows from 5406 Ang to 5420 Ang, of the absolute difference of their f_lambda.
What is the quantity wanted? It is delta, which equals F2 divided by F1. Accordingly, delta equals 1.34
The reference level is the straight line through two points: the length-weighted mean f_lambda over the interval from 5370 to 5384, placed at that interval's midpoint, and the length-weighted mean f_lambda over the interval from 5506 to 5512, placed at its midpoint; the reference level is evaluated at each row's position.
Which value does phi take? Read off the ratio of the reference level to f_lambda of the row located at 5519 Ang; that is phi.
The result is 1.00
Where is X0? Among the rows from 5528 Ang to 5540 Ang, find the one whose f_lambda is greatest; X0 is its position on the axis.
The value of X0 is 5539 Ang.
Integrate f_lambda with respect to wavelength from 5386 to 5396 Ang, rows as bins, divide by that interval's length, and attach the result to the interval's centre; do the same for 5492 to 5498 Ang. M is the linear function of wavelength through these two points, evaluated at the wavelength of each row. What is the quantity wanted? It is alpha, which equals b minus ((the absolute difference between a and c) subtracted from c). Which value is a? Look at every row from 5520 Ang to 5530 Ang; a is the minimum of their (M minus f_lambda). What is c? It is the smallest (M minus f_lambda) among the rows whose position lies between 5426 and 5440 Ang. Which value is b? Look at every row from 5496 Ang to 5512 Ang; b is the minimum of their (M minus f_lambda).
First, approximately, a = 0.09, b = -0.05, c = 0.07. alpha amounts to -0.10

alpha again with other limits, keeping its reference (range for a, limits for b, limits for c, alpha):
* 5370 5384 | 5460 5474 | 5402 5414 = -0.02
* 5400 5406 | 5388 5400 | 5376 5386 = 0.13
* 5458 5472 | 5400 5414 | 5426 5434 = 0.17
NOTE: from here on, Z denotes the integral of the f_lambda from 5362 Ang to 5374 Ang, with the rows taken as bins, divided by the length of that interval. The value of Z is 9.8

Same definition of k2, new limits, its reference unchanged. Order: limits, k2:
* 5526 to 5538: 5527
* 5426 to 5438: 5431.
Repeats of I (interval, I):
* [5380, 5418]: 0.995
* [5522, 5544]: 0.970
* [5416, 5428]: 0.995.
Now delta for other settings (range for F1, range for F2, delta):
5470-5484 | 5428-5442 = 0.69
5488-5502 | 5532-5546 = 0.57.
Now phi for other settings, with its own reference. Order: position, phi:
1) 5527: 1.01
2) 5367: 1.01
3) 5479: 1.01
